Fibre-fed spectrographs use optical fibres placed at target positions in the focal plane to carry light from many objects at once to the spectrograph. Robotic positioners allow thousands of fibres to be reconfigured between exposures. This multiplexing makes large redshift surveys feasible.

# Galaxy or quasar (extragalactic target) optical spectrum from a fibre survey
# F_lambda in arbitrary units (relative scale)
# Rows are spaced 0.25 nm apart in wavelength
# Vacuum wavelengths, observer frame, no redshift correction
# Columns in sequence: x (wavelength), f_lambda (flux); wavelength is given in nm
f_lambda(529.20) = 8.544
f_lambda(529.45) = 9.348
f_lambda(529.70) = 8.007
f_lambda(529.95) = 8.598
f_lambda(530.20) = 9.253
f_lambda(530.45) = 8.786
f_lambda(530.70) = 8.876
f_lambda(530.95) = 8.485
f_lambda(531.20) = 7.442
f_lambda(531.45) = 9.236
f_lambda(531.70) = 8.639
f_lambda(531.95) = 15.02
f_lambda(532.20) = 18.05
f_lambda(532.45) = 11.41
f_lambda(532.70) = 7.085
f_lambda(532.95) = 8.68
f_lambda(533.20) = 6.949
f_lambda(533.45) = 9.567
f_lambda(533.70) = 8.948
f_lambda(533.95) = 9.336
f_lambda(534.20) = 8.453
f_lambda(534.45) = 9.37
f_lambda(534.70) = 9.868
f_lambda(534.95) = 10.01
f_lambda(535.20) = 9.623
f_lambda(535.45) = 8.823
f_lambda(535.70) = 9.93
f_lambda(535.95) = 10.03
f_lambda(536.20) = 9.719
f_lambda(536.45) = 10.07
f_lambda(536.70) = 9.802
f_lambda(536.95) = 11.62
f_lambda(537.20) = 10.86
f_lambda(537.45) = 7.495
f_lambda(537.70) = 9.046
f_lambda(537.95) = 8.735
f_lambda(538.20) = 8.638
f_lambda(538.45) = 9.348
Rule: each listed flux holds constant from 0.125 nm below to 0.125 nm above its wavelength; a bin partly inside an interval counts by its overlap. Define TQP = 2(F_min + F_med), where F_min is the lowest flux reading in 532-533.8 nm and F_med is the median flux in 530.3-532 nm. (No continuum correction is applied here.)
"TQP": 31.5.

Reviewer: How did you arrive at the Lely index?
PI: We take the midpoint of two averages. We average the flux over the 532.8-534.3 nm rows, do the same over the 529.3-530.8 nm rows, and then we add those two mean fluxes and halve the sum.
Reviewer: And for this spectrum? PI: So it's 8.7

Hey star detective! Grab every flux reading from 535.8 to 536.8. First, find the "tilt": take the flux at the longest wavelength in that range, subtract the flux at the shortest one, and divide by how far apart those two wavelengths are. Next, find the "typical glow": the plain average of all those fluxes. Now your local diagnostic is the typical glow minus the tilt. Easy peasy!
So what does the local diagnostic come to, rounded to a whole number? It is 10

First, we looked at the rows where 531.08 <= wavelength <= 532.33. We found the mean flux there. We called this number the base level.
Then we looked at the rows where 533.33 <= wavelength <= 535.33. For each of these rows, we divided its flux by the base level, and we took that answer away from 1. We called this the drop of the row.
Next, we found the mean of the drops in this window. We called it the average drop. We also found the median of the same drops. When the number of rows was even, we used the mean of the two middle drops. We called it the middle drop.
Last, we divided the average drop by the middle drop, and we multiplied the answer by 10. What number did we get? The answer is 10.3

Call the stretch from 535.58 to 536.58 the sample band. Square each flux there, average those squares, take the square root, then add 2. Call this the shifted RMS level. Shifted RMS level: 11.9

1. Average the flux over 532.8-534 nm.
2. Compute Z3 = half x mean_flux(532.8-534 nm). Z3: 4.3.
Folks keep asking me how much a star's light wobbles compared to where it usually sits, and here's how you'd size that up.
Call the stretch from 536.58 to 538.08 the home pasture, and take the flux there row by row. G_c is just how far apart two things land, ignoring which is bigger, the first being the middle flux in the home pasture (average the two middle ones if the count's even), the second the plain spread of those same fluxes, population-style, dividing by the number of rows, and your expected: 8.1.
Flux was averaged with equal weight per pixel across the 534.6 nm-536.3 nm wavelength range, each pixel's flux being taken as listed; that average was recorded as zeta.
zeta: 9.71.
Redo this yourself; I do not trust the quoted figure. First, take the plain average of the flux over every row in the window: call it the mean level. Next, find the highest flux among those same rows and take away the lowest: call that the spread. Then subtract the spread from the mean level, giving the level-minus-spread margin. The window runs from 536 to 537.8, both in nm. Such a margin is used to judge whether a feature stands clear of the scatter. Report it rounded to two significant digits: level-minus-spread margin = 5.7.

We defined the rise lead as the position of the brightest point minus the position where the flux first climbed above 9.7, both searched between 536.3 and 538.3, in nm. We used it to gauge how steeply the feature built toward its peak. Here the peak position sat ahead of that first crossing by 0.50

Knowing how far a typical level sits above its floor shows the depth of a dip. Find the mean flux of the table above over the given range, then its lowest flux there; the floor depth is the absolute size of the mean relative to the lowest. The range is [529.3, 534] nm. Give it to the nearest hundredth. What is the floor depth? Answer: 2.61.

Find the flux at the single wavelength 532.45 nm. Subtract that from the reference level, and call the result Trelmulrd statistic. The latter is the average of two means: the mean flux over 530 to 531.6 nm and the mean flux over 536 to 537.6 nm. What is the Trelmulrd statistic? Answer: -2.1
